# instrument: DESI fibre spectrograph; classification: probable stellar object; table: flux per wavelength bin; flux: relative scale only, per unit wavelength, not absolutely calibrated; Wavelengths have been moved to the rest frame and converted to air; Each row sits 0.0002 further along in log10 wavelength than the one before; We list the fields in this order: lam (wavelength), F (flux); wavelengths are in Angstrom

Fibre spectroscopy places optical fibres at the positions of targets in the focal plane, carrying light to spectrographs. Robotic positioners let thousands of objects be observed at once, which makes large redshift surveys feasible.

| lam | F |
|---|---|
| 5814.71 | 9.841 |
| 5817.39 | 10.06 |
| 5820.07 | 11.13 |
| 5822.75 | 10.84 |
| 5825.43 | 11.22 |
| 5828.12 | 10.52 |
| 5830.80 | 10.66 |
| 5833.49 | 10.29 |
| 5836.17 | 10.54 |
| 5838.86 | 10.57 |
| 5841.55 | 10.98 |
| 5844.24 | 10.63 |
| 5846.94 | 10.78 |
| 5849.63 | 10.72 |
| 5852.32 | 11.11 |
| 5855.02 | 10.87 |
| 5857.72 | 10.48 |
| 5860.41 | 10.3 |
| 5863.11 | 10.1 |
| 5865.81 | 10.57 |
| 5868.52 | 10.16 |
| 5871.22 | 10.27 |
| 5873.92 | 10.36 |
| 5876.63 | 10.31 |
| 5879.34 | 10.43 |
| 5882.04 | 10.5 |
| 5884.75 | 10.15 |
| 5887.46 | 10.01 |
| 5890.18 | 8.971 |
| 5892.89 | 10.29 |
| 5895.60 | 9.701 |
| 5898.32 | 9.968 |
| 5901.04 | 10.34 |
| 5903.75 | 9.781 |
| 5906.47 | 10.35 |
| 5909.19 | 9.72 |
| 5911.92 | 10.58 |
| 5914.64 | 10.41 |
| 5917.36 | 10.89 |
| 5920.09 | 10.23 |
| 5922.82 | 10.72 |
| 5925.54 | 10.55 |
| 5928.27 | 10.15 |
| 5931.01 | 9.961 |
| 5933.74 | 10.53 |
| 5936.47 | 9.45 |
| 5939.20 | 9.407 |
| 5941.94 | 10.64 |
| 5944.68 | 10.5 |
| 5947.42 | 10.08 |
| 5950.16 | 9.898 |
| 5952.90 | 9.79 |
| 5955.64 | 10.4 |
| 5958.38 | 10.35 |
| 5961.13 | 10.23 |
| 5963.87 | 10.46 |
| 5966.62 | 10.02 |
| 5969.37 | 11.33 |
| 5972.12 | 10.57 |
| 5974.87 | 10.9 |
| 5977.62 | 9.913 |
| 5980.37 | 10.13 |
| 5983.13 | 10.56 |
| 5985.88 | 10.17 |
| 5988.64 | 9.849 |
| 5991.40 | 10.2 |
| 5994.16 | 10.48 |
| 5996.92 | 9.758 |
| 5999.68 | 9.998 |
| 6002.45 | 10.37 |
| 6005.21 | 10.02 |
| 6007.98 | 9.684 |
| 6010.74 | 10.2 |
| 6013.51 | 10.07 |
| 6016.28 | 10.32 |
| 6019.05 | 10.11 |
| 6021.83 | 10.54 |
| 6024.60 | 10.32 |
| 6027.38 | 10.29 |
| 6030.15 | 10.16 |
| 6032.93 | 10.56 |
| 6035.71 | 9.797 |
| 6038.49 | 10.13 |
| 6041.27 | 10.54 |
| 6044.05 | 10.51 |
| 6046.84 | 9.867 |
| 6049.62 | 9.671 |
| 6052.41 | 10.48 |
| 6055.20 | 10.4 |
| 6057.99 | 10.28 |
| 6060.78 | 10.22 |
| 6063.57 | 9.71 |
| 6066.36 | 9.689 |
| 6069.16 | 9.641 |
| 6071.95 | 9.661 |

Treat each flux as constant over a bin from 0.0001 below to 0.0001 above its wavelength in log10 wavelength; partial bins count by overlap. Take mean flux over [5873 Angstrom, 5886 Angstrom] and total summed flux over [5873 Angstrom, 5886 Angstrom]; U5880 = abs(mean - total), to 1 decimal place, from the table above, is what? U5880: 41.4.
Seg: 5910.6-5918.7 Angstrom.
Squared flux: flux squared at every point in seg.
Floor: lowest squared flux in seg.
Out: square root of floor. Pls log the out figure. 10.4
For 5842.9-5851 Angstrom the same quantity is 10.6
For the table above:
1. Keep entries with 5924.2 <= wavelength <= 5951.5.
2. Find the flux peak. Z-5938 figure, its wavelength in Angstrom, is 5941.94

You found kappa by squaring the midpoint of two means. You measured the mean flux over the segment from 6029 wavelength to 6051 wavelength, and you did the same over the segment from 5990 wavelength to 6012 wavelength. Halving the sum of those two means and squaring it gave 102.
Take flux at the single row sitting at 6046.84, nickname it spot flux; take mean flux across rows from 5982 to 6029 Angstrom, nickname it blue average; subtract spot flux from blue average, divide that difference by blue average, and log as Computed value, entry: 0.030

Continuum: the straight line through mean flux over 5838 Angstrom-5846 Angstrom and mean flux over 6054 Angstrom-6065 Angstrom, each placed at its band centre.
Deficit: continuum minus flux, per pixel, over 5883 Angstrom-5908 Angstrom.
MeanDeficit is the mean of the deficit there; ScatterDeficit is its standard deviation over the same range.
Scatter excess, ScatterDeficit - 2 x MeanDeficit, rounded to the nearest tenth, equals -0.8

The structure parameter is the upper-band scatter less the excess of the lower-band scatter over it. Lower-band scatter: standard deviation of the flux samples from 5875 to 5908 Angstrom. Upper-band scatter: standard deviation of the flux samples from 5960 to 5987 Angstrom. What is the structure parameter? 0.4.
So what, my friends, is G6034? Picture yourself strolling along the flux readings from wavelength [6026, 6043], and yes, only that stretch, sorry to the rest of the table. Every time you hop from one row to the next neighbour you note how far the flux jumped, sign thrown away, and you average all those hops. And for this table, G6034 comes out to 0.41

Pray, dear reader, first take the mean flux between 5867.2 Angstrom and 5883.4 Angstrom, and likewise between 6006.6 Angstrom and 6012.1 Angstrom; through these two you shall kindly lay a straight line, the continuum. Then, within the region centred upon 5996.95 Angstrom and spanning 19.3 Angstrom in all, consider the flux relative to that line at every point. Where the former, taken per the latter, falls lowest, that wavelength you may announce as 5996.92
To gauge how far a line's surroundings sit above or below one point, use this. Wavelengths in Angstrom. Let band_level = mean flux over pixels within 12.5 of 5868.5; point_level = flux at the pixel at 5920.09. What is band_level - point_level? 0.1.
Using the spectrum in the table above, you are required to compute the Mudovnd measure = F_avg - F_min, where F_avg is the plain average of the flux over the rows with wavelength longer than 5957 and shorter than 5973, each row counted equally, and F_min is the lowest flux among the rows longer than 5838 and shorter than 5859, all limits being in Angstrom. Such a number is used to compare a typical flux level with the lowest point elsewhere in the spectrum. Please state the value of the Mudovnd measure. 0.01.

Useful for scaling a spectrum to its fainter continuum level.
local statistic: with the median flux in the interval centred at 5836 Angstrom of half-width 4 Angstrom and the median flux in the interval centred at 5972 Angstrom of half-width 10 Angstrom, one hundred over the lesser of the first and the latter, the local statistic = 9.6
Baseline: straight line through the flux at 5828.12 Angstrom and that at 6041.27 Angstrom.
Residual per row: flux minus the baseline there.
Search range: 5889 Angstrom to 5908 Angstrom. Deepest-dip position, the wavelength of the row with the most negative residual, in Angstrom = 5890.18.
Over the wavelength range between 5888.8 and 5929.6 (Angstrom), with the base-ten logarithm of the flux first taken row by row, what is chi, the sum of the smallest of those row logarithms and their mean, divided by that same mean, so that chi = 1.95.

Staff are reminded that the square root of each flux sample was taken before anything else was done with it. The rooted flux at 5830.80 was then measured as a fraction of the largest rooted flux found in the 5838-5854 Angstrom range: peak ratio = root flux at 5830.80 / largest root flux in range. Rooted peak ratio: 0.980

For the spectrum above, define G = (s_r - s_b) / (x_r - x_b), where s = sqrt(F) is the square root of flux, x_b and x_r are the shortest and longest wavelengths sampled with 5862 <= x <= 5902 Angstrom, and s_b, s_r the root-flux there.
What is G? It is 0.0010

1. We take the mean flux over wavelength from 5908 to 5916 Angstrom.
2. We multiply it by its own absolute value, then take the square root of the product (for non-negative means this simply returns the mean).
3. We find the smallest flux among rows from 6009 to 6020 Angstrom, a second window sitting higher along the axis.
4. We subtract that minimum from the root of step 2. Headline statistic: 0.17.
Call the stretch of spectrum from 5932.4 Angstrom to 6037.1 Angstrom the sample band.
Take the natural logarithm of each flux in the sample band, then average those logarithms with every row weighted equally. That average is 2.32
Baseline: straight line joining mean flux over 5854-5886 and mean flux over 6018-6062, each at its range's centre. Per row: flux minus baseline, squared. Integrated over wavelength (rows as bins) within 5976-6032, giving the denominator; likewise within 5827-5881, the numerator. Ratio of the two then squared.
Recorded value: 1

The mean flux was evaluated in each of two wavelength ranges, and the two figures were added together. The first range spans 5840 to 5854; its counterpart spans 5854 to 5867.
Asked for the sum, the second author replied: 21.3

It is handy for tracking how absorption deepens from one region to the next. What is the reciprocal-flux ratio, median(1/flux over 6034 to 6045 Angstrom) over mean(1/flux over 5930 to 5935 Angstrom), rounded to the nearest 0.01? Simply 0.99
